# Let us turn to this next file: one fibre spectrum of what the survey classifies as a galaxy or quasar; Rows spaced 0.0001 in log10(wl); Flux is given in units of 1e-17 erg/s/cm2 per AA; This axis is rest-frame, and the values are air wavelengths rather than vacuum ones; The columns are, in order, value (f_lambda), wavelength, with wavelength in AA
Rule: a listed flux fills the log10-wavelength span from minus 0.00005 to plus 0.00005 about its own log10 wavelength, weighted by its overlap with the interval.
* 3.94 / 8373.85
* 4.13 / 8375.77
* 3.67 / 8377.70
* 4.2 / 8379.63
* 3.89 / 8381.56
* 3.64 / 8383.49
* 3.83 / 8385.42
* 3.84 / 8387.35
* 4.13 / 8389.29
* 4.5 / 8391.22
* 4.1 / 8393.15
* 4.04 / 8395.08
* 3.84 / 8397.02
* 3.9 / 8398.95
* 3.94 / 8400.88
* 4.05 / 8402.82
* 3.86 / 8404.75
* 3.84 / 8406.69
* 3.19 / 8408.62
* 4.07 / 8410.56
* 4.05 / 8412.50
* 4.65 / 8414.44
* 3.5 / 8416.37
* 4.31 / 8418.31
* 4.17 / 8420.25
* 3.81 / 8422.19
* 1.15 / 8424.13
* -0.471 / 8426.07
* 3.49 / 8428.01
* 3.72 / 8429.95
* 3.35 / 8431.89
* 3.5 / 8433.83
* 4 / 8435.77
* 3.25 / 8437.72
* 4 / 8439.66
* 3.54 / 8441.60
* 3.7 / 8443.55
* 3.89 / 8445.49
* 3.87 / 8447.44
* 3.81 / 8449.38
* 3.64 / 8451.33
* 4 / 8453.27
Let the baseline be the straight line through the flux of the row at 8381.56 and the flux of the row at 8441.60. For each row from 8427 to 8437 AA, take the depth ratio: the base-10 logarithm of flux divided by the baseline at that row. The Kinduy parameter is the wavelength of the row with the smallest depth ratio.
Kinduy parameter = 8431.89 AA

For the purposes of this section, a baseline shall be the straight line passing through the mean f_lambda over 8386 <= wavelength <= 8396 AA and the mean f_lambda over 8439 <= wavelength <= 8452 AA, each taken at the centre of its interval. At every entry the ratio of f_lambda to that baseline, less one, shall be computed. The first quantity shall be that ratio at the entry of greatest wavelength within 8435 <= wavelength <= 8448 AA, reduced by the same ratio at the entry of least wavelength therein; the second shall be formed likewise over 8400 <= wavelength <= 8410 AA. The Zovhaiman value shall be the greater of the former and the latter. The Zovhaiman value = -0.01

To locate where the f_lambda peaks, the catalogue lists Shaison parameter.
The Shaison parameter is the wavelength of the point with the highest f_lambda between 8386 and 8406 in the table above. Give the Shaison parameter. 8391.22 AA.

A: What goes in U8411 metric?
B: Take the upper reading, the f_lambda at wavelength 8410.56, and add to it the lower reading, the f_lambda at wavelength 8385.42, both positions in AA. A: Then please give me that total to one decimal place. 7.9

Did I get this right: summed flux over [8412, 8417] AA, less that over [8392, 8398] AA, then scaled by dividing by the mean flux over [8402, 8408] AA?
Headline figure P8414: 0.06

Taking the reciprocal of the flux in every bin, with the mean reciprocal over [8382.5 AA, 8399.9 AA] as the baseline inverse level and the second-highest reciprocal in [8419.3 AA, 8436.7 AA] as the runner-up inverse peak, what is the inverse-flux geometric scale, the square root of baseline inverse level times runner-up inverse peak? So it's 0.274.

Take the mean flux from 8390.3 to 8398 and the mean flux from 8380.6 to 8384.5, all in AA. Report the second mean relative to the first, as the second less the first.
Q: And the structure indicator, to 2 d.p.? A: -0.35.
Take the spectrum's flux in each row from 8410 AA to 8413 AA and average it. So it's 4.06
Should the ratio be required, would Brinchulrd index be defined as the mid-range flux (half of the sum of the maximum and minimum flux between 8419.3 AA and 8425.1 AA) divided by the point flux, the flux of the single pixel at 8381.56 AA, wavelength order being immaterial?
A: 0.68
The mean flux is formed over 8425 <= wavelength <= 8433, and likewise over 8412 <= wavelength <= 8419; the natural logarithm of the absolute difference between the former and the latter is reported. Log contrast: 0.5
